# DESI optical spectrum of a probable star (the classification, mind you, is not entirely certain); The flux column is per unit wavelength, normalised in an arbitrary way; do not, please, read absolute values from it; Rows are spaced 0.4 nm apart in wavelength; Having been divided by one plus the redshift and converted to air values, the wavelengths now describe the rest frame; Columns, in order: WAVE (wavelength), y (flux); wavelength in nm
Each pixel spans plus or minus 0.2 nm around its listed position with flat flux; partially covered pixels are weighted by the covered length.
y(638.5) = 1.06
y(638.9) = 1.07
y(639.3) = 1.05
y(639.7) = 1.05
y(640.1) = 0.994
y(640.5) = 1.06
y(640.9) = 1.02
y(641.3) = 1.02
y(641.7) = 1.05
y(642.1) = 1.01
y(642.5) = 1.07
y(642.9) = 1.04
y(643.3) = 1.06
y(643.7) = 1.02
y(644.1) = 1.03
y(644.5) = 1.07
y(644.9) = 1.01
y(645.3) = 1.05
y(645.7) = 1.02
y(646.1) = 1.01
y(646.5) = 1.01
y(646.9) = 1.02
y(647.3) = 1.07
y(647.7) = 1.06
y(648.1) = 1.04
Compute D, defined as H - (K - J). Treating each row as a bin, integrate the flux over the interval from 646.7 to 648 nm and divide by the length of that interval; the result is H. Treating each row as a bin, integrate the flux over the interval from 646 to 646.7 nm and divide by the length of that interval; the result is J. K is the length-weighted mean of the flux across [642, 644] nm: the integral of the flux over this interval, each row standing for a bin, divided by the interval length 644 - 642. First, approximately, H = 1.05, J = 1.01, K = 1.04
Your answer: 1.02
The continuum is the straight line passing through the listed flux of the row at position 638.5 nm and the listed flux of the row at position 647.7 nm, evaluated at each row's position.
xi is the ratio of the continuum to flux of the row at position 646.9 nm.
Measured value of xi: 1.04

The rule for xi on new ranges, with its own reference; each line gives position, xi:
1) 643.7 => 1.04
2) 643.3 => 1.00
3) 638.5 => 1.00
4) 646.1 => 1.05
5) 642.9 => 1.02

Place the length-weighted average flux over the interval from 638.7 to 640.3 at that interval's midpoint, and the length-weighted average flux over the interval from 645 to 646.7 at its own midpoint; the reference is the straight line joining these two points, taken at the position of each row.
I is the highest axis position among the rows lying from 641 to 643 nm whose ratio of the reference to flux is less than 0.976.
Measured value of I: 642.5 nm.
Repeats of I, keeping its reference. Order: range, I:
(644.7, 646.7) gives 645.3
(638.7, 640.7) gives 638.9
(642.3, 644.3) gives 643.3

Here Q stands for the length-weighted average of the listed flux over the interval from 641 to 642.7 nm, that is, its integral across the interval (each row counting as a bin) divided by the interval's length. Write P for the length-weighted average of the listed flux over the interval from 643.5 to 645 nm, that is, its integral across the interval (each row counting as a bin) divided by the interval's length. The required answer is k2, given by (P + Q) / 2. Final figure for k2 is 1.04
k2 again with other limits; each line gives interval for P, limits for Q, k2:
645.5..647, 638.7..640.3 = 1.03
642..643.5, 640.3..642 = 1.04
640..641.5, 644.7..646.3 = 1.02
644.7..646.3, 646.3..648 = 1.03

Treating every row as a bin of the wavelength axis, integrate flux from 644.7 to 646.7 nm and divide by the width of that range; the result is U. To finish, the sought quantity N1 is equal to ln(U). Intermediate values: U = 1.02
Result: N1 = 0.020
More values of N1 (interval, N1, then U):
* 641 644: 0.037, 1.04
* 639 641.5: 0.033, 1.03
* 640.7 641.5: 0.020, 1.02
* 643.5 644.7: 0.039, 1.04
